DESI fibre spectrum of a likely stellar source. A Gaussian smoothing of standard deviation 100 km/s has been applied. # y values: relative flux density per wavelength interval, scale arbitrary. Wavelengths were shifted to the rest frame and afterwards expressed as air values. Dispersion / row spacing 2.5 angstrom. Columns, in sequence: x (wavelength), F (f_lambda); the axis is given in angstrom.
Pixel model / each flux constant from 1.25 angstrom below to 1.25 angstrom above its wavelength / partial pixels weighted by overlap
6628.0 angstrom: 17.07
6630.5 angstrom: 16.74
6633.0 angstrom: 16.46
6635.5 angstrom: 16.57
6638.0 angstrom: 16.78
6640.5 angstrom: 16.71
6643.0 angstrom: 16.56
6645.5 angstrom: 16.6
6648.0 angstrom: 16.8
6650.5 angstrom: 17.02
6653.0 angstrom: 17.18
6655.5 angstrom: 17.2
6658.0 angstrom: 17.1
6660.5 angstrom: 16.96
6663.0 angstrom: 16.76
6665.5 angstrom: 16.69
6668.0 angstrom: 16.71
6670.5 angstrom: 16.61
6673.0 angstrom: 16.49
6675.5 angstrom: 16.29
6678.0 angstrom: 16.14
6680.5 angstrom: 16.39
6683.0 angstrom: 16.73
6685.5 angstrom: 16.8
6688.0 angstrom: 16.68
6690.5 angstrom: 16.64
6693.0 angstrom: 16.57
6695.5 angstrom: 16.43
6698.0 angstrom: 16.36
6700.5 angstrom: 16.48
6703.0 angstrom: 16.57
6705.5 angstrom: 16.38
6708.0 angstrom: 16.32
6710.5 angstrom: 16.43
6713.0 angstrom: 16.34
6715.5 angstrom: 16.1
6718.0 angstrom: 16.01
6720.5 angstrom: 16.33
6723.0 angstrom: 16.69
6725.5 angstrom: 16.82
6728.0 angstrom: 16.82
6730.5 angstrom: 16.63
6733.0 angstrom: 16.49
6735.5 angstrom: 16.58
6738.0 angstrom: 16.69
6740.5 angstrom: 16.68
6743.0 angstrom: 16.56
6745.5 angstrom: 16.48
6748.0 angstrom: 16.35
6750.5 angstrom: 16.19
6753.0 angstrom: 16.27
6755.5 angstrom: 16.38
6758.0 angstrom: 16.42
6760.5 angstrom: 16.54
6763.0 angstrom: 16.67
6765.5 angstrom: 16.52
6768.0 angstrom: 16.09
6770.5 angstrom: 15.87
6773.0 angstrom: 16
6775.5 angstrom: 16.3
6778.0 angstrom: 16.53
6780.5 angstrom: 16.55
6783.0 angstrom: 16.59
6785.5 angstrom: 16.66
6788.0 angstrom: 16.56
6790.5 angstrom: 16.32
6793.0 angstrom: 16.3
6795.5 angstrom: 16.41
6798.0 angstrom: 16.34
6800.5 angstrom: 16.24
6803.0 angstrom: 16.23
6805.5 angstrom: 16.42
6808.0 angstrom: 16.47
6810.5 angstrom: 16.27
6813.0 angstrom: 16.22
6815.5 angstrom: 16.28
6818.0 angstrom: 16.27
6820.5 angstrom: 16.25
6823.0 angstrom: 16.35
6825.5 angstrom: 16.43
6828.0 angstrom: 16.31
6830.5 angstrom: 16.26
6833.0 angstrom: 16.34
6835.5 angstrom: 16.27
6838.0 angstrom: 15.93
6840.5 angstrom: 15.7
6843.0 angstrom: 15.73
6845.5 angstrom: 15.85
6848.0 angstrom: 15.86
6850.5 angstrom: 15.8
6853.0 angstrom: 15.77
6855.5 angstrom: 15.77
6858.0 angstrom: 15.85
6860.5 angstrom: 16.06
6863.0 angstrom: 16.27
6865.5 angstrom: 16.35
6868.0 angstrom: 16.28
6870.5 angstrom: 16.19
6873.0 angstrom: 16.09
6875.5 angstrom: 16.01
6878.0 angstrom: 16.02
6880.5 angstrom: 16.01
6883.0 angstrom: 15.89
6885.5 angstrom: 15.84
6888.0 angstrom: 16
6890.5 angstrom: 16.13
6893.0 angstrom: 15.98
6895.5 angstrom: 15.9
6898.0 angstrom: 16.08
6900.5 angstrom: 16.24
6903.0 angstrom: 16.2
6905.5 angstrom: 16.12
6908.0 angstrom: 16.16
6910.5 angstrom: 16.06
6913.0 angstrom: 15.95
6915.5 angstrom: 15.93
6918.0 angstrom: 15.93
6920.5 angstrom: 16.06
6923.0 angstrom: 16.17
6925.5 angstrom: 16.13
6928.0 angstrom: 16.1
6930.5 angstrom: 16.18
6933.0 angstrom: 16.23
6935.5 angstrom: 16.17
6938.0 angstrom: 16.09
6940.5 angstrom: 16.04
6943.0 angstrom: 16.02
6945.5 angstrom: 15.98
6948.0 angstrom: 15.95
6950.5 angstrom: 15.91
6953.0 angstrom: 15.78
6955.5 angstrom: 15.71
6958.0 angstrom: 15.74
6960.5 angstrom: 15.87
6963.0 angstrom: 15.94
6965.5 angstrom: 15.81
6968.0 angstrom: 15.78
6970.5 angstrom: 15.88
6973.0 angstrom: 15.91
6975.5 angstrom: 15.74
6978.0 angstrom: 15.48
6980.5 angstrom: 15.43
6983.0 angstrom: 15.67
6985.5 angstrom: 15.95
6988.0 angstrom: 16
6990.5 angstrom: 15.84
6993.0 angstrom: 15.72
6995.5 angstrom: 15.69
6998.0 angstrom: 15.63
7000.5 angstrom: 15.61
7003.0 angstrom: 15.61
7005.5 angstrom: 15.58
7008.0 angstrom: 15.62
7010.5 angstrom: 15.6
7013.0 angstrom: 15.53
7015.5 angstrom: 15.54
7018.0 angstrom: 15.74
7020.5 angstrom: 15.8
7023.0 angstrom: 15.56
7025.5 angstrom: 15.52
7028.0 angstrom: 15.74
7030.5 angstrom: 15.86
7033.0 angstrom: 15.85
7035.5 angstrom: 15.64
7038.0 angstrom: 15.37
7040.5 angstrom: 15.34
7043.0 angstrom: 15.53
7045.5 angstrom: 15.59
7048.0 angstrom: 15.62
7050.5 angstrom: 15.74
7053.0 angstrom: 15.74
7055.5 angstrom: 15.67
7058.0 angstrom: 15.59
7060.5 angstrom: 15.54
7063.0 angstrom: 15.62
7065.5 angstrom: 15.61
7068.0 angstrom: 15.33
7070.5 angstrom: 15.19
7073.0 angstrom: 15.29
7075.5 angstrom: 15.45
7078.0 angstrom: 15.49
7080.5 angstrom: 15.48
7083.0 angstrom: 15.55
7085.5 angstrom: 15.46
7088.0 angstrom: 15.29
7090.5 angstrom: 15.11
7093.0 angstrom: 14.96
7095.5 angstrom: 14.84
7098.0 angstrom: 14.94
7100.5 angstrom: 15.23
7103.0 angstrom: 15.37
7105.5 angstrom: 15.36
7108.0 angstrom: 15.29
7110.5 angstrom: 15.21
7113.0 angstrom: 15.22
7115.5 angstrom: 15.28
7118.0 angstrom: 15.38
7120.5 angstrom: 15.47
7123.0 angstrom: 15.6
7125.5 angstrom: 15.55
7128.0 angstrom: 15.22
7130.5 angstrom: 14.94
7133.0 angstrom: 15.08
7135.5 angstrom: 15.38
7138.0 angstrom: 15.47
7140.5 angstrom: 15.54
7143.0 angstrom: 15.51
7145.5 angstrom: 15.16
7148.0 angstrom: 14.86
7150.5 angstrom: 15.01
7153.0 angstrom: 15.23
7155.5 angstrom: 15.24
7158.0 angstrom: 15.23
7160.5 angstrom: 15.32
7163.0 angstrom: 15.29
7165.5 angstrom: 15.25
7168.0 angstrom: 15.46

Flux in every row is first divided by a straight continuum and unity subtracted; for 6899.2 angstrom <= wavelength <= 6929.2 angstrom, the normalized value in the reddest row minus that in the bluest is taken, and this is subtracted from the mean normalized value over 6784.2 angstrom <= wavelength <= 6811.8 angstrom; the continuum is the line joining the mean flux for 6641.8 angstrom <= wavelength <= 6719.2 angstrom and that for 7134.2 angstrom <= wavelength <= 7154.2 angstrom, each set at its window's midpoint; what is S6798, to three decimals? 0.012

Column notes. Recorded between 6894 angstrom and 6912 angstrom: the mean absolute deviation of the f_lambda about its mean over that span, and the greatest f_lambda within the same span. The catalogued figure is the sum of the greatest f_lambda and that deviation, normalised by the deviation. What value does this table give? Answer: 200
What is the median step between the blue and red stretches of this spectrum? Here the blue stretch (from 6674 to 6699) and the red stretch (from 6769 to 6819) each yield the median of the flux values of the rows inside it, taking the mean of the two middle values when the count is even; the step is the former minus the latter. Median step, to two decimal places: 0.19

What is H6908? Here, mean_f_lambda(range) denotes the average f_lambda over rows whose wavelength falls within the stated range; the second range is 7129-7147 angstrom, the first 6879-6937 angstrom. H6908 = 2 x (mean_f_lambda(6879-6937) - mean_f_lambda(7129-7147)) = 1.5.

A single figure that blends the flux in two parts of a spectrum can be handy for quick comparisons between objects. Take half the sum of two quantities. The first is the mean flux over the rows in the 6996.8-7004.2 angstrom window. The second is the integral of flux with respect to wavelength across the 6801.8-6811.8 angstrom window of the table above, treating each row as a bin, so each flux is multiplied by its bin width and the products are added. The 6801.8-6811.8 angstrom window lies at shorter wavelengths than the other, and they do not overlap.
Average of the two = 90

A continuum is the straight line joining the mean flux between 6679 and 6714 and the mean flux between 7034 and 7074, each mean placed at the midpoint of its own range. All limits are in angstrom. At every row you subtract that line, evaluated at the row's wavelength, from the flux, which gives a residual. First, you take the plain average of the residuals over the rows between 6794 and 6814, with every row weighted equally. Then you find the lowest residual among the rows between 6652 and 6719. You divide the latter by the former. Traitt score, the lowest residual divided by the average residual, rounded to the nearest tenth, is -3.9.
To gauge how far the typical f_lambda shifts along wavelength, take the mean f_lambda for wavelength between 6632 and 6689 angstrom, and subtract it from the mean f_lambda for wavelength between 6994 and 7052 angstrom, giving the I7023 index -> -1.08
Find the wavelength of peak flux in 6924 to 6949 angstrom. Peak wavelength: 6933.0 angstrom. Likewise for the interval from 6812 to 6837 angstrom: 6825.5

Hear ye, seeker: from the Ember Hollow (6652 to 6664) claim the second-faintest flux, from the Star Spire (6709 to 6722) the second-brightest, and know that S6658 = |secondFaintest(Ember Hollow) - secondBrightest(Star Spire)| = 0.6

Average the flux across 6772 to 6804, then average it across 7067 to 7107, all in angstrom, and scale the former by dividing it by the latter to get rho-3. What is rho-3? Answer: 1.07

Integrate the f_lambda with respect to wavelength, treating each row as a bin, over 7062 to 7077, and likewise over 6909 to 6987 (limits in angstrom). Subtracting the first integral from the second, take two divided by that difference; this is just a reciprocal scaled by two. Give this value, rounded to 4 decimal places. 0.0020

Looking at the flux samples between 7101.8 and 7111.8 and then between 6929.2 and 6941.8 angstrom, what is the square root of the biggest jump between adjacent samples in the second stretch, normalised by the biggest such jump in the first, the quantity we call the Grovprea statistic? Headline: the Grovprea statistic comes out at 1.00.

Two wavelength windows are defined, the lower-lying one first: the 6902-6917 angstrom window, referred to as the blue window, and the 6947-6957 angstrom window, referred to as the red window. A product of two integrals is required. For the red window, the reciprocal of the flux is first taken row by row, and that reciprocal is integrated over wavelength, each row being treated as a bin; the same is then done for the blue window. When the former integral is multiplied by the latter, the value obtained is 0.59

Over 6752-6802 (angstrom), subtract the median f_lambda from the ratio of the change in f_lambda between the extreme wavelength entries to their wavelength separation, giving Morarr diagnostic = -16.4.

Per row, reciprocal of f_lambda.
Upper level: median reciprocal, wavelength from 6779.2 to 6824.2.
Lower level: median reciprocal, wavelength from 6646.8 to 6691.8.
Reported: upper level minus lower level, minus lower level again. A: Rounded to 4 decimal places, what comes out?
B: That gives -0.0584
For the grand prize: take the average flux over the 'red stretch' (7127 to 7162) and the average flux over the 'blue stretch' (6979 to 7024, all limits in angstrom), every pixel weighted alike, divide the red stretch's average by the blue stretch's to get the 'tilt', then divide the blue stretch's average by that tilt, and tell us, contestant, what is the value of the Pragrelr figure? 16.1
